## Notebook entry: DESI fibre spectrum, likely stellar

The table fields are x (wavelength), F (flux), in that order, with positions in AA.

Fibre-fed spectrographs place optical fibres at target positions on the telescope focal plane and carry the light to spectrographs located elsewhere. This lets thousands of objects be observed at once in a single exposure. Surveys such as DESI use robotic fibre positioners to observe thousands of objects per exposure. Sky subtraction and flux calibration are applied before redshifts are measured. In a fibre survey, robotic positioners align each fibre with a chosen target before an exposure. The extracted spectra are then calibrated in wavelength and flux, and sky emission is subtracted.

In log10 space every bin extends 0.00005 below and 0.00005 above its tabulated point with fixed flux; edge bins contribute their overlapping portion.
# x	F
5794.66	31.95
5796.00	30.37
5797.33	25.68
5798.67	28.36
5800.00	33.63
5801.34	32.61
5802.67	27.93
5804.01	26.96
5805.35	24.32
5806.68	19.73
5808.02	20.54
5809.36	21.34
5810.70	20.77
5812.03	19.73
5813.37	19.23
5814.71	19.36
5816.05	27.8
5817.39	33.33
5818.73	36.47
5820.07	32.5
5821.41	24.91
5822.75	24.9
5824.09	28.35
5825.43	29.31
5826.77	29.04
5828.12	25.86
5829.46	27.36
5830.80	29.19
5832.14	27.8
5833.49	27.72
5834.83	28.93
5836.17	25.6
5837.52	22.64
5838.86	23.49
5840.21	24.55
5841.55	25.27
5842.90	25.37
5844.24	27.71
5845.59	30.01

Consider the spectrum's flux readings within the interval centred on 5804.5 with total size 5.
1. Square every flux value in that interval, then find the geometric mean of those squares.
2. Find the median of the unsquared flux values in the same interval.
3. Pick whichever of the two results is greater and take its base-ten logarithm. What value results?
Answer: 2.78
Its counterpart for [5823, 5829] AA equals 2.90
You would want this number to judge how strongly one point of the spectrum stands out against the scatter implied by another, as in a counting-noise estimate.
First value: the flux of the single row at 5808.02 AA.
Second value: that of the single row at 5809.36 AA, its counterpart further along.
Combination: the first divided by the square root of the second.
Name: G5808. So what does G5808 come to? 4.4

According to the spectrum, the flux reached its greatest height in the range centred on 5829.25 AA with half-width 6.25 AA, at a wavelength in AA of 5825.43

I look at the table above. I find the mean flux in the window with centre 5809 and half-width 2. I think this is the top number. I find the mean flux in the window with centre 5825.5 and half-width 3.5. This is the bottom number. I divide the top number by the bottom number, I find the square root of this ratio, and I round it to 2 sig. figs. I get 0.87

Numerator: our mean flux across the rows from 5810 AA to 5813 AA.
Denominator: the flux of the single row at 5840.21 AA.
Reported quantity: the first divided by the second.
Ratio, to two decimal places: 0.82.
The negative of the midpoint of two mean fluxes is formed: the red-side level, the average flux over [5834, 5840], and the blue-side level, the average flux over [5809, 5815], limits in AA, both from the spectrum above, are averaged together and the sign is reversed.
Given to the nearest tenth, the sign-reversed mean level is -22.6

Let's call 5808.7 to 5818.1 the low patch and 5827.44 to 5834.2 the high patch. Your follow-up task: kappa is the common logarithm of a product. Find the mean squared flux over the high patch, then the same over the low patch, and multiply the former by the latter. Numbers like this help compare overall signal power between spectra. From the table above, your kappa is 5.63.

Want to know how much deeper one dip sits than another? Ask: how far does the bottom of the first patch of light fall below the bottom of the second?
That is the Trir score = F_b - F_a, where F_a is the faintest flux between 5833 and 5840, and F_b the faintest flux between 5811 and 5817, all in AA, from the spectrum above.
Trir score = -3.4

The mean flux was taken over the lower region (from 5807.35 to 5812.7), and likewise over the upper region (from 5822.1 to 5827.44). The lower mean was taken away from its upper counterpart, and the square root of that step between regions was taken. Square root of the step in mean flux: 2.7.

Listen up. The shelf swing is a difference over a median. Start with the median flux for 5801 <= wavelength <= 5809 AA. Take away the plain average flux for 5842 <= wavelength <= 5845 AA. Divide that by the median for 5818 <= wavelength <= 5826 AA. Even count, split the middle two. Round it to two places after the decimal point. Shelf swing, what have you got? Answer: -0.03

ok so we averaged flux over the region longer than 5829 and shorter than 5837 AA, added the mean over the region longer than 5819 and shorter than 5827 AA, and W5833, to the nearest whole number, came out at 56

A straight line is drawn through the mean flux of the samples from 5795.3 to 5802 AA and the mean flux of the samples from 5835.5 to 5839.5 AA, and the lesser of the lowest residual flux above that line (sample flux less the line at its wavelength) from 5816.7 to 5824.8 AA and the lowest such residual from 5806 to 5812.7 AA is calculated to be -9.1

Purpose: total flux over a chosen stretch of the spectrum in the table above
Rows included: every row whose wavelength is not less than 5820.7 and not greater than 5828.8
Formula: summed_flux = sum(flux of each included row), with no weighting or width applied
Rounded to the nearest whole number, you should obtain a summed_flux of 162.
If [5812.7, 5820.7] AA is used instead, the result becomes 169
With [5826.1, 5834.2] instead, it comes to 167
